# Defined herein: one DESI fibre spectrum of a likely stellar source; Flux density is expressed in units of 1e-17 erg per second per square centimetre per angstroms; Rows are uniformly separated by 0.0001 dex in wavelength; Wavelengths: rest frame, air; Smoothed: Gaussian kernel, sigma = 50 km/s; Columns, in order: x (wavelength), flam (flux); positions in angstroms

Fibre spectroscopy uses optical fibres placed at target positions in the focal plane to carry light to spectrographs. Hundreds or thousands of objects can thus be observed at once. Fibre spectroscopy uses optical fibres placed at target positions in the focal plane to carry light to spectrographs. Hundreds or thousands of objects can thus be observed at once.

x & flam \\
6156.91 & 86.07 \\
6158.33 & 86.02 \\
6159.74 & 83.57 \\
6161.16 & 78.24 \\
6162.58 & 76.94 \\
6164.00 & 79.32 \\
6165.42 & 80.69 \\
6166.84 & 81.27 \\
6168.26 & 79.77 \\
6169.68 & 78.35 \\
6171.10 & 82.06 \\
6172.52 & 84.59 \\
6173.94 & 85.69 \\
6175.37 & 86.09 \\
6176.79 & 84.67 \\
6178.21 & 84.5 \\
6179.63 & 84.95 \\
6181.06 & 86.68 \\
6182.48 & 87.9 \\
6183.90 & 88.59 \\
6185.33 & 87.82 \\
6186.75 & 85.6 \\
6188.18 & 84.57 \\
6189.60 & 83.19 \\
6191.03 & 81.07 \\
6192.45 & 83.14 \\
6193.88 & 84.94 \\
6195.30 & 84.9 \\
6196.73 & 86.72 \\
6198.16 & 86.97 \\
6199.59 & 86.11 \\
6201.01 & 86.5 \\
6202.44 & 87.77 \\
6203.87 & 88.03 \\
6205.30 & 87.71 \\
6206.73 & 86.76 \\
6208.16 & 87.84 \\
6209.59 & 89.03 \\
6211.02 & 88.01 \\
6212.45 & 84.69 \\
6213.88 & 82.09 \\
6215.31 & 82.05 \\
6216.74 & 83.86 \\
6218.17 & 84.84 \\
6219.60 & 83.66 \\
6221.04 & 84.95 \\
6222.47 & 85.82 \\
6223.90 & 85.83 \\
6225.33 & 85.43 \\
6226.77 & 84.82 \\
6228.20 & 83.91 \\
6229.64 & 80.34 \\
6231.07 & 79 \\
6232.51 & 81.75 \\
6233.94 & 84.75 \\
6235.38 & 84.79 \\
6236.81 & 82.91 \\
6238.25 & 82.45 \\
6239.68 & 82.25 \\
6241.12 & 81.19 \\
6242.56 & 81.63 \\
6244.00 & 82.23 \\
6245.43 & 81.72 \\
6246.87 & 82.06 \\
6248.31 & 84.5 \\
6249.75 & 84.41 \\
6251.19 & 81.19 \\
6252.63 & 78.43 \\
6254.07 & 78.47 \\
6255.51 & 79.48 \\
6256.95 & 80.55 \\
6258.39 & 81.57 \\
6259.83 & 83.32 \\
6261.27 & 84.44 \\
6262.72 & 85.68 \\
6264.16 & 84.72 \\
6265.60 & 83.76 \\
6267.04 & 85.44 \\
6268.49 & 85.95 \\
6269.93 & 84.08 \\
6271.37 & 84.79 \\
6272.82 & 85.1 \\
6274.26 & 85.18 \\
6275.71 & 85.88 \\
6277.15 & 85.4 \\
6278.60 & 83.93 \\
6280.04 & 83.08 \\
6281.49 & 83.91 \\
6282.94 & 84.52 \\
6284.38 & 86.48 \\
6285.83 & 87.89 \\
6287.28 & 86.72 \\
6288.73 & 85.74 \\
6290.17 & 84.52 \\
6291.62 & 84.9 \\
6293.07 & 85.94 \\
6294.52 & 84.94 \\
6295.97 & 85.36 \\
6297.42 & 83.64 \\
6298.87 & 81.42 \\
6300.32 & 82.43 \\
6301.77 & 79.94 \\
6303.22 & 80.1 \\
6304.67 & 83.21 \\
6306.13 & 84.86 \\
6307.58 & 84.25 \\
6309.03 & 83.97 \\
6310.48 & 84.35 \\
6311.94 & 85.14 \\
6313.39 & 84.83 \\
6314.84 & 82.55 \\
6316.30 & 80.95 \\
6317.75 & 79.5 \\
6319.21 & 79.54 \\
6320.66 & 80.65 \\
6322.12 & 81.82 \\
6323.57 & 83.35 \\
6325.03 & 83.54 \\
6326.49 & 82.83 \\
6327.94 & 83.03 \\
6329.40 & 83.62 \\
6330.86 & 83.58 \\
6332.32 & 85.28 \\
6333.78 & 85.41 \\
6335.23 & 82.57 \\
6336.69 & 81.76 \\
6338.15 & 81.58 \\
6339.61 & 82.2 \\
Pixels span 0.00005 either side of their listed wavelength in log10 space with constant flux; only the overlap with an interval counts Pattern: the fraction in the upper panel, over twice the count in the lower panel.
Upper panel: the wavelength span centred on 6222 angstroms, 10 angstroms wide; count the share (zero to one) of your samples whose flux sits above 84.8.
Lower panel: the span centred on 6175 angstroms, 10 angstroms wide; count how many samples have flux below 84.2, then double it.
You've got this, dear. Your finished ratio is 0.43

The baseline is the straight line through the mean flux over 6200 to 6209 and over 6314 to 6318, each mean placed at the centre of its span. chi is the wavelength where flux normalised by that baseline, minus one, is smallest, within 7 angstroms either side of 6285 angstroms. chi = 6280.04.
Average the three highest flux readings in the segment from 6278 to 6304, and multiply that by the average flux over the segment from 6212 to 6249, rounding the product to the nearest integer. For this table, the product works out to 7242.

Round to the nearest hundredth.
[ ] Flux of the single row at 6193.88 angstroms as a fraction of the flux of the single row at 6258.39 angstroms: 1.04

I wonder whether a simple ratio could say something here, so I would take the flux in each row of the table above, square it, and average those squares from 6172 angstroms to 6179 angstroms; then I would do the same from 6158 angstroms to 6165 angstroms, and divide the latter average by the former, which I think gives 0.90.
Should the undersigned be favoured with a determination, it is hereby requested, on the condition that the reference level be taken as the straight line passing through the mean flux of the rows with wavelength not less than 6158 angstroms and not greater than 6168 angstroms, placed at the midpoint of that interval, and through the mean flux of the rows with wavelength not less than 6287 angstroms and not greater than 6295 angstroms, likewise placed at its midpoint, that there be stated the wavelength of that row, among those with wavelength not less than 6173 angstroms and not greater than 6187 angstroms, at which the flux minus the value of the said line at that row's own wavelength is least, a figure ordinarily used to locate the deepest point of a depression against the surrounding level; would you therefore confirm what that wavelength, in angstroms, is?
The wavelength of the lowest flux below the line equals 6178.21 angstroms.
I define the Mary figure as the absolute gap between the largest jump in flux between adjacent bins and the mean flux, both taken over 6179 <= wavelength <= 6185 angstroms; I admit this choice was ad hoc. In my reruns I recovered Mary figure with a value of 85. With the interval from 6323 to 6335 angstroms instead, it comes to 82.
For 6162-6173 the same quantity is 77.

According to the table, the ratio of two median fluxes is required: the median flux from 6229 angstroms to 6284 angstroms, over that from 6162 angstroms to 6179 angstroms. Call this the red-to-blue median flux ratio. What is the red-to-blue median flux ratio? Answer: 1.02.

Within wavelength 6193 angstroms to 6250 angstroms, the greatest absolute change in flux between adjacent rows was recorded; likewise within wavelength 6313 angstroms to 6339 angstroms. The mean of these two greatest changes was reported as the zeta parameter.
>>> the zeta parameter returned 3.2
